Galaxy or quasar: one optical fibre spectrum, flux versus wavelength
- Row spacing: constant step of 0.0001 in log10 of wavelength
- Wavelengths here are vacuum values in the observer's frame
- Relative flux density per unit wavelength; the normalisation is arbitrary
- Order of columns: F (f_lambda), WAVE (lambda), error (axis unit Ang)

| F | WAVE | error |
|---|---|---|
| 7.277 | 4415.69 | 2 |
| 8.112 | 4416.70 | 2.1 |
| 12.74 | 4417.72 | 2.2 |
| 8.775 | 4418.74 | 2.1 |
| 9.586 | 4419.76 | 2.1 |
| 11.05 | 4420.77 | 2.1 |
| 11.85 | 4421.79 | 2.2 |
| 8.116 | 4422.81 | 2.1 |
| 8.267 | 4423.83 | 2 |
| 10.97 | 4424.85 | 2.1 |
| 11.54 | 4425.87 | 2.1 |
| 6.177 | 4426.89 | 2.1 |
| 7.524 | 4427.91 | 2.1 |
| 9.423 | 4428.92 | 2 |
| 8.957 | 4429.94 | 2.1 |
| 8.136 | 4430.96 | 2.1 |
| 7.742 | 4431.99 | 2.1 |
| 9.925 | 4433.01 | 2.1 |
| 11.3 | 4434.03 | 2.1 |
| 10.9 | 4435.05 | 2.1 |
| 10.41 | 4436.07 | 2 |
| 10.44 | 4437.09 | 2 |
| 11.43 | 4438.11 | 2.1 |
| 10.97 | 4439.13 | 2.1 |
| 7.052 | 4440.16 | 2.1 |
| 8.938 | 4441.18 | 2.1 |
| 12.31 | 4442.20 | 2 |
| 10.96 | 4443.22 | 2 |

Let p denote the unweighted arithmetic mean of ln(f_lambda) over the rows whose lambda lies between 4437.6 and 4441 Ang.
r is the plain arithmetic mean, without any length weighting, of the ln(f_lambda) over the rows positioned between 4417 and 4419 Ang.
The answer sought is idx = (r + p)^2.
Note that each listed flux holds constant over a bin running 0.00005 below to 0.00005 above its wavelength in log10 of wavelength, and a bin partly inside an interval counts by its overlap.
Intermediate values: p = 2.26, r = 2.36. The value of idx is 21.3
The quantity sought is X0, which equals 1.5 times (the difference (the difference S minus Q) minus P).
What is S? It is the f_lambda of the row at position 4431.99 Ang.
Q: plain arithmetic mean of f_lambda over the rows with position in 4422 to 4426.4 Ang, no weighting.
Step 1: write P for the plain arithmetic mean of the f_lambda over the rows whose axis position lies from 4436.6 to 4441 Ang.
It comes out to -17.9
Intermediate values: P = 10.0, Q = 9.72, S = 7.742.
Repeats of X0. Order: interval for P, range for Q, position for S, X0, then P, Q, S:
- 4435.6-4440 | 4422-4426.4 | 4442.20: -12.3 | 10.8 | 9.72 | 12.31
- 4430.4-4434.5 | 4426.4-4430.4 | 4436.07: -10.3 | 9.3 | 8.02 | 10.41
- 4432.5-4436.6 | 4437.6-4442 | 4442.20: -11.9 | 10.6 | 9.60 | 12.31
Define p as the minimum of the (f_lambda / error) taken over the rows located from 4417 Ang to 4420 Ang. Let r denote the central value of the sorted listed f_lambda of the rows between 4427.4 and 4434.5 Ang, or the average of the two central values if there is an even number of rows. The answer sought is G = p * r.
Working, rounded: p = 4.2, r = 9.0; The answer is 37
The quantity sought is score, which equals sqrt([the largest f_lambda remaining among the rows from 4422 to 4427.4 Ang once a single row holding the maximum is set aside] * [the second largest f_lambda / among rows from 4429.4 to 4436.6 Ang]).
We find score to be 10.9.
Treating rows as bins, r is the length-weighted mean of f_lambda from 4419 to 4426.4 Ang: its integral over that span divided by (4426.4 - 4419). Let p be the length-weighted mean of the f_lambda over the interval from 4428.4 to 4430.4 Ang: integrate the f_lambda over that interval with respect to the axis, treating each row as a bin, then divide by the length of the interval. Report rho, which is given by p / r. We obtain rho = 0.91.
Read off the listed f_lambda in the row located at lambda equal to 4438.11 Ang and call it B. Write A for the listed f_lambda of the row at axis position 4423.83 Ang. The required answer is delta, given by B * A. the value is 94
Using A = 8.267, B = 11.43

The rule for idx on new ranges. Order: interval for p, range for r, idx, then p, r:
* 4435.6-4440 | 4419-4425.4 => 21.8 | 2.38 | 2.29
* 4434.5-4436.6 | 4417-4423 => 22.0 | 2.37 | 2.32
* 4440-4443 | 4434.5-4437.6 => 20.9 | 2.22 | 2.36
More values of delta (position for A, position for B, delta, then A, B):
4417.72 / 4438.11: 146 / 12.74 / 11.43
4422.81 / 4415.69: 59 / 8.116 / 7.277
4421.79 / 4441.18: 106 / 11.85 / 8.938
